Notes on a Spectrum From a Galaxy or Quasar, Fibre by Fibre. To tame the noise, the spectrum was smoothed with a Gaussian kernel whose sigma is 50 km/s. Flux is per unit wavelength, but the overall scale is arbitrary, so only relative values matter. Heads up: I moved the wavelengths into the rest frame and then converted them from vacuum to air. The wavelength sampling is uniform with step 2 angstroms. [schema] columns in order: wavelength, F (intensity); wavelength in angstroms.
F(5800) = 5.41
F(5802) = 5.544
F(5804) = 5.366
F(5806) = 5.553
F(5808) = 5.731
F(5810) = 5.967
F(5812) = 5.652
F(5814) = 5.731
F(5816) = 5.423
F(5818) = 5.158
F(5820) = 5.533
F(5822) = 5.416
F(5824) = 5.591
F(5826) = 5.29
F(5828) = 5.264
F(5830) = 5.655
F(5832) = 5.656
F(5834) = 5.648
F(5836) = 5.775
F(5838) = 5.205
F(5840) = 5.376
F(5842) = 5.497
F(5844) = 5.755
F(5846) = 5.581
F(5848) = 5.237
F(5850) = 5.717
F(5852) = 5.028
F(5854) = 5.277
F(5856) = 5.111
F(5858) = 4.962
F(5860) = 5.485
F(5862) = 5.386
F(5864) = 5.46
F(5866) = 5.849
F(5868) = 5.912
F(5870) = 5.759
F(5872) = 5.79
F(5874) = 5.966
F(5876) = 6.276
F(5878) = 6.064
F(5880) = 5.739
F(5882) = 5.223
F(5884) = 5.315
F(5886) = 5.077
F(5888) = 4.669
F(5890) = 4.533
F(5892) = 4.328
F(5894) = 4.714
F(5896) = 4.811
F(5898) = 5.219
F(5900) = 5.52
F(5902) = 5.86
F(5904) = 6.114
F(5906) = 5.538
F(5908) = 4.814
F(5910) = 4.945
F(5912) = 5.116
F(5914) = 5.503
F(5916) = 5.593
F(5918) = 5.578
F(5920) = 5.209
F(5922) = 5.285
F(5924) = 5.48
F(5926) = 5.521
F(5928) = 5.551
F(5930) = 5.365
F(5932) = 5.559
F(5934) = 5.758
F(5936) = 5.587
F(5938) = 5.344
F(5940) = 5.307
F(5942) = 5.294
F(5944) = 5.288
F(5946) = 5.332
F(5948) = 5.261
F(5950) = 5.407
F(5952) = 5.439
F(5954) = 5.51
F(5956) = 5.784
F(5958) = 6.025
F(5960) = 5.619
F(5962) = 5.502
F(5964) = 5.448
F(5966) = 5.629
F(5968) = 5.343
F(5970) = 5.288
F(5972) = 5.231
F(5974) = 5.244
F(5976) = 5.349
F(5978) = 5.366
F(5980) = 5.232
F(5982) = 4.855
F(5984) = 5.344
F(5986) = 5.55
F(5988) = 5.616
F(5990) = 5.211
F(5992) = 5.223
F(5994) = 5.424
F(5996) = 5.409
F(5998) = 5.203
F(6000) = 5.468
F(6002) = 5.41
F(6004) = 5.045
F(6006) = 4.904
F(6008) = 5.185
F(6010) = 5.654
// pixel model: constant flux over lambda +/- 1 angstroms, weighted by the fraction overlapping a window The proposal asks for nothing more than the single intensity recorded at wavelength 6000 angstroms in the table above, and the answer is 5.468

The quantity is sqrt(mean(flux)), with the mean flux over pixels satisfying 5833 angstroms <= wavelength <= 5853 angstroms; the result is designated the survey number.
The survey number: 2.341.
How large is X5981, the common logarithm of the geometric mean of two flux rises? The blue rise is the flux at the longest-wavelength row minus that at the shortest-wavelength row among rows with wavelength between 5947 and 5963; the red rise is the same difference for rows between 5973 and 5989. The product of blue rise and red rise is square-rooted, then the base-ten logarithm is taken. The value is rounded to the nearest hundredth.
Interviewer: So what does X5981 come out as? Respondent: -0.52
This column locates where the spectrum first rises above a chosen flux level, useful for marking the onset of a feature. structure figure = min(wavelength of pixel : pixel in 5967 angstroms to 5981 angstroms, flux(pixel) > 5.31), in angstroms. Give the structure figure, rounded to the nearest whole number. 5968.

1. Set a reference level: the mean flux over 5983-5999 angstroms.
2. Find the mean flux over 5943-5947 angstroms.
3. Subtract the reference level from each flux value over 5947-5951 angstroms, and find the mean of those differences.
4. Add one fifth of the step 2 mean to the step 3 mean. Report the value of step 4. 1.02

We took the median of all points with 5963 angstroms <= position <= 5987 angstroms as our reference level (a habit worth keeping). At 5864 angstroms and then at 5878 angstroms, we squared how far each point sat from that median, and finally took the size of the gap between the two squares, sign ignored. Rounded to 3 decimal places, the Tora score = 0.506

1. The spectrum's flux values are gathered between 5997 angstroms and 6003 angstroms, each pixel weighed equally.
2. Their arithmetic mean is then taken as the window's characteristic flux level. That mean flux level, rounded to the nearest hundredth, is 5.36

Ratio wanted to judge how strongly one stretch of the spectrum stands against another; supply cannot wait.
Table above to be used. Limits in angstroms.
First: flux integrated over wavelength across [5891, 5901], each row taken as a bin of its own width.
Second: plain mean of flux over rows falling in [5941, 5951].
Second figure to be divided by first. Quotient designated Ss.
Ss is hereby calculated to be 0.108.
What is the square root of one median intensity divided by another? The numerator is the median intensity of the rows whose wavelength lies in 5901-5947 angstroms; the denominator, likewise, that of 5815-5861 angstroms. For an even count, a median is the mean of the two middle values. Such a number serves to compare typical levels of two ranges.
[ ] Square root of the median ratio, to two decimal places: 1.01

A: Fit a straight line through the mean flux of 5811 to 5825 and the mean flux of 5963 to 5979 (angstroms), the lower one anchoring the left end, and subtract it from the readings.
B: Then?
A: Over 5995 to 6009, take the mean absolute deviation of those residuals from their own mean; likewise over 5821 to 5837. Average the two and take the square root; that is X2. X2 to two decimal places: 0.41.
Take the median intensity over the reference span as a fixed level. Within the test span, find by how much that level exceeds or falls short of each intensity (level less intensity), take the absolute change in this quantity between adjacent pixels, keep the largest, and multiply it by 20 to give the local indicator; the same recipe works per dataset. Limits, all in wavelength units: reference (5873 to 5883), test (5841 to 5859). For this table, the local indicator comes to 13.8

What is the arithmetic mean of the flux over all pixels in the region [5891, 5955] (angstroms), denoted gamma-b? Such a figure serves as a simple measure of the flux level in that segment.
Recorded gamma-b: 5.35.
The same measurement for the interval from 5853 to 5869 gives 5.43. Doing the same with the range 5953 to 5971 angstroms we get 5.57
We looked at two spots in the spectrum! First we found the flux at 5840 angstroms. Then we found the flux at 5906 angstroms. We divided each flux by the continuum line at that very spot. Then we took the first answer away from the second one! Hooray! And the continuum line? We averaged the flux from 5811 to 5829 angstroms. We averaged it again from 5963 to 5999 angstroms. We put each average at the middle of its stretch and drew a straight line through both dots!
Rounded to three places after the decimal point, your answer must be 0.039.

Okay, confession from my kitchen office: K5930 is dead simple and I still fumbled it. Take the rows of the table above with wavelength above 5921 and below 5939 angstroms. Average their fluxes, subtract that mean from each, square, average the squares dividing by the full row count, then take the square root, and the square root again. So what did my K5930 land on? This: 0.37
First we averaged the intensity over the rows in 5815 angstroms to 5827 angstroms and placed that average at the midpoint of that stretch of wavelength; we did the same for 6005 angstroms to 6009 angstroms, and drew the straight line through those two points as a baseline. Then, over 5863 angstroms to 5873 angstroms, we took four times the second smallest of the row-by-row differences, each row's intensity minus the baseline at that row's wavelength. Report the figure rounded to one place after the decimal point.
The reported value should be 1.8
